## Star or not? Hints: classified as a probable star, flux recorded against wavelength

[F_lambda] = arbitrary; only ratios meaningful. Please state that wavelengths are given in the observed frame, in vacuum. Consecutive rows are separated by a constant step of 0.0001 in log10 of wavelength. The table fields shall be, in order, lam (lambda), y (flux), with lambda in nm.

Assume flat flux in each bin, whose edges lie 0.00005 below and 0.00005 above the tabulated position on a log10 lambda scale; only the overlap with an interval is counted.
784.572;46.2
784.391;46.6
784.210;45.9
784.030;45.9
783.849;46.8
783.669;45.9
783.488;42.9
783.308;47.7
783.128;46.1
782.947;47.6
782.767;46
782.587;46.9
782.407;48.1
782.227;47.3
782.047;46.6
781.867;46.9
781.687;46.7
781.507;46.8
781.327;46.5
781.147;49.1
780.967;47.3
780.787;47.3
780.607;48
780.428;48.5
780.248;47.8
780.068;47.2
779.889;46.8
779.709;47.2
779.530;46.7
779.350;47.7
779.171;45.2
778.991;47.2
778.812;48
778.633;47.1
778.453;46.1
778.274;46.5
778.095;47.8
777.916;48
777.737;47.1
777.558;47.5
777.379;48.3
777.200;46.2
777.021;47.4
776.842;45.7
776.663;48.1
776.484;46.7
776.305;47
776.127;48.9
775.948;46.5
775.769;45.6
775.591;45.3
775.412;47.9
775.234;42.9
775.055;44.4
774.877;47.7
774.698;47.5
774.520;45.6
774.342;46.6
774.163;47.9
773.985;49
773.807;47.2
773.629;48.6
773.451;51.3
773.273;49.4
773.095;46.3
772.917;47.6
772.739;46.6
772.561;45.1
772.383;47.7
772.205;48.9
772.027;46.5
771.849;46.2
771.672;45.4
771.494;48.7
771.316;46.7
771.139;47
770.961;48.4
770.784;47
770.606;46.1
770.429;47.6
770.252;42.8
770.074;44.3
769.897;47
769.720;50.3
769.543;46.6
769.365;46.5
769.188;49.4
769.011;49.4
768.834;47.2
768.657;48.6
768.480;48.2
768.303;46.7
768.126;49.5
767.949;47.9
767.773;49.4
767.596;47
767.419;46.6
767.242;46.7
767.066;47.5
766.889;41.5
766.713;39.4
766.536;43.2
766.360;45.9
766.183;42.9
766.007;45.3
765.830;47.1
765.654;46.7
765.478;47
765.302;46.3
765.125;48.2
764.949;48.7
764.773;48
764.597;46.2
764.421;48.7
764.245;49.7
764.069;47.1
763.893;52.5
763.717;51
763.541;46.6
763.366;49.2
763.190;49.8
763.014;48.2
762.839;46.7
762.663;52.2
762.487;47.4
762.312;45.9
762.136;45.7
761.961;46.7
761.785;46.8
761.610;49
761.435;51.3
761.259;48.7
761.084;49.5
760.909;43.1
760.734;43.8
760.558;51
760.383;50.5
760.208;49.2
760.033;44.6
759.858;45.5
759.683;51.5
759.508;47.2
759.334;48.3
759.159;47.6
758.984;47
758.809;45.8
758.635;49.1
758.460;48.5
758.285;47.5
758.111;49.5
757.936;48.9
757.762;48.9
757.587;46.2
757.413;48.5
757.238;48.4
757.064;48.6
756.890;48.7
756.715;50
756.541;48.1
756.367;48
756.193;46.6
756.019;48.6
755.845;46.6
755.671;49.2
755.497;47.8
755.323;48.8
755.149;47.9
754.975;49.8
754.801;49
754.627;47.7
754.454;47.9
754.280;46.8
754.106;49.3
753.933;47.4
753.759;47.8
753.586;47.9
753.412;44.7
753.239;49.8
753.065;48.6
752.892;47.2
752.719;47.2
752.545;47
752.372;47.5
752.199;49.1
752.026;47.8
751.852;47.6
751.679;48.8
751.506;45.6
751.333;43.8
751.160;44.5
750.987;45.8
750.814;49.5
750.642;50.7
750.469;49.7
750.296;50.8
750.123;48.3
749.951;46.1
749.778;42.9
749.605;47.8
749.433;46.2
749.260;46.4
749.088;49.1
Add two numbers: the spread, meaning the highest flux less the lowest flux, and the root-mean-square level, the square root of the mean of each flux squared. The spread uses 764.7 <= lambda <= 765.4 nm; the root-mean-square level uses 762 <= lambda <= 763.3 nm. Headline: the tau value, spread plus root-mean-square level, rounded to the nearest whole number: 50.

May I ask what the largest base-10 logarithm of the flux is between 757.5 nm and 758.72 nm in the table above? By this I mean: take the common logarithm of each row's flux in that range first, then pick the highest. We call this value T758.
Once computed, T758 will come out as 1.69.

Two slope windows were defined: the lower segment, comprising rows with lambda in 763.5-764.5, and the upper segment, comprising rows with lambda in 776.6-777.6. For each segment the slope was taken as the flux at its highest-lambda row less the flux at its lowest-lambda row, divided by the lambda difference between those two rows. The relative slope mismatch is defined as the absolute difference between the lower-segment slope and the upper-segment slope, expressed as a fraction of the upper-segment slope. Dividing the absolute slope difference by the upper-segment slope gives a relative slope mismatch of -4.6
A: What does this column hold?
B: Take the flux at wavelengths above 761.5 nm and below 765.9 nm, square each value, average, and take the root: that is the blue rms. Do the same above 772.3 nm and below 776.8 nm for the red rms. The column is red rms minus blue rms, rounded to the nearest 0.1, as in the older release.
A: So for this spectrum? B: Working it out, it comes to -1.0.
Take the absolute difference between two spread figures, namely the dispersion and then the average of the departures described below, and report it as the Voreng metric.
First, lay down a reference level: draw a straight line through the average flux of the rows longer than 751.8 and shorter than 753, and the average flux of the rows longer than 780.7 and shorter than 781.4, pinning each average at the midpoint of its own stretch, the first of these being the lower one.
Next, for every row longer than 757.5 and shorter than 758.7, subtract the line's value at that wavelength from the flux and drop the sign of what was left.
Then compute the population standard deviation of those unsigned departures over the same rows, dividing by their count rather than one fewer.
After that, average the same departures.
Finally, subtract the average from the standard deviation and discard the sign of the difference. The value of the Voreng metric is 0.67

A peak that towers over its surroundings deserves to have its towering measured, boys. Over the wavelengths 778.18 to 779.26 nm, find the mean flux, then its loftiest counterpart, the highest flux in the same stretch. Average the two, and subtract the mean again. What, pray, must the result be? 0.66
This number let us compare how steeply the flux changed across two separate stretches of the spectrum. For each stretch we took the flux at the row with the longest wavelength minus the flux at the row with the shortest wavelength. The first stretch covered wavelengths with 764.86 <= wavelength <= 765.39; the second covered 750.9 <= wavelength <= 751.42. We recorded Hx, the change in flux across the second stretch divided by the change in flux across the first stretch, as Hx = 1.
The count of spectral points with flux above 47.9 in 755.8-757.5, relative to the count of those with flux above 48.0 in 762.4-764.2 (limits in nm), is 1.3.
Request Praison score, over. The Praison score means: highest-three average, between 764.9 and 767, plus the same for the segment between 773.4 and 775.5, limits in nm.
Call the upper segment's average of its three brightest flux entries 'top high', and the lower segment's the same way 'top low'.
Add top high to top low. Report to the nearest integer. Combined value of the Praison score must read 98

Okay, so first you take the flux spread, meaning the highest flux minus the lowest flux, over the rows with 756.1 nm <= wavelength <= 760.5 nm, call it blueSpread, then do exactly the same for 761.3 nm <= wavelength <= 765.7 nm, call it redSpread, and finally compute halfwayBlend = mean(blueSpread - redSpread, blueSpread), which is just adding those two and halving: 3.5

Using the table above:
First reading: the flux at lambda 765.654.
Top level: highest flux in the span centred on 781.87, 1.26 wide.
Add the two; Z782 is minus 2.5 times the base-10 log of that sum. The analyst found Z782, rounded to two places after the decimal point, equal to -4.94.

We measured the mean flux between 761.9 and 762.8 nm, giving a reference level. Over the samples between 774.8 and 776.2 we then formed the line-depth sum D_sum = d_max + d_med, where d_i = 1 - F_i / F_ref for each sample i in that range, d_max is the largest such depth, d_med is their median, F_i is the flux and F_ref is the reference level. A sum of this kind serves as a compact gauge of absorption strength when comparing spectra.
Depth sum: 0.13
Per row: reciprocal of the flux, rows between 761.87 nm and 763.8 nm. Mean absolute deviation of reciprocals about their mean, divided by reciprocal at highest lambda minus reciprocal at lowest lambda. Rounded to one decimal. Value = -0.4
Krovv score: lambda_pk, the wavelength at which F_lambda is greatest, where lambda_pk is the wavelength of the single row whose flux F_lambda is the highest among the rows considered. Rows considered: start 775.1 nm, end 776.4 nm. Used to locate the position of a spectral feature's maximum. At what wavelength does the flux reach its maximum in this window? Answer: 776.127 nm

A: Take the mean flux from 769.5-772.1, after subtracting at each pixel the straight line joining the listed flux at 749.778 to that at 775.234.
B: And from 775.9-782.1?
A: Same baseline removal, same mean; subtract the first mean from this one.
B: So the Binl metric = 0.5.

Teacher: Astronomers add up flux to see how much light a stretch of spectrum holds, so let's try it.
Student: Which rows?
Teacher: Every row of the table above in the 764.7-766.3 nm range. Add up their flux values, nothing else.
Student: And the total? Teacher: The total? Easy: 420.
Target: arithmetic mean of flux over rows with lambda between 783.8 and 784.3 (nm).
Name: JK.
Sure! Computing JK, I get 46.2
